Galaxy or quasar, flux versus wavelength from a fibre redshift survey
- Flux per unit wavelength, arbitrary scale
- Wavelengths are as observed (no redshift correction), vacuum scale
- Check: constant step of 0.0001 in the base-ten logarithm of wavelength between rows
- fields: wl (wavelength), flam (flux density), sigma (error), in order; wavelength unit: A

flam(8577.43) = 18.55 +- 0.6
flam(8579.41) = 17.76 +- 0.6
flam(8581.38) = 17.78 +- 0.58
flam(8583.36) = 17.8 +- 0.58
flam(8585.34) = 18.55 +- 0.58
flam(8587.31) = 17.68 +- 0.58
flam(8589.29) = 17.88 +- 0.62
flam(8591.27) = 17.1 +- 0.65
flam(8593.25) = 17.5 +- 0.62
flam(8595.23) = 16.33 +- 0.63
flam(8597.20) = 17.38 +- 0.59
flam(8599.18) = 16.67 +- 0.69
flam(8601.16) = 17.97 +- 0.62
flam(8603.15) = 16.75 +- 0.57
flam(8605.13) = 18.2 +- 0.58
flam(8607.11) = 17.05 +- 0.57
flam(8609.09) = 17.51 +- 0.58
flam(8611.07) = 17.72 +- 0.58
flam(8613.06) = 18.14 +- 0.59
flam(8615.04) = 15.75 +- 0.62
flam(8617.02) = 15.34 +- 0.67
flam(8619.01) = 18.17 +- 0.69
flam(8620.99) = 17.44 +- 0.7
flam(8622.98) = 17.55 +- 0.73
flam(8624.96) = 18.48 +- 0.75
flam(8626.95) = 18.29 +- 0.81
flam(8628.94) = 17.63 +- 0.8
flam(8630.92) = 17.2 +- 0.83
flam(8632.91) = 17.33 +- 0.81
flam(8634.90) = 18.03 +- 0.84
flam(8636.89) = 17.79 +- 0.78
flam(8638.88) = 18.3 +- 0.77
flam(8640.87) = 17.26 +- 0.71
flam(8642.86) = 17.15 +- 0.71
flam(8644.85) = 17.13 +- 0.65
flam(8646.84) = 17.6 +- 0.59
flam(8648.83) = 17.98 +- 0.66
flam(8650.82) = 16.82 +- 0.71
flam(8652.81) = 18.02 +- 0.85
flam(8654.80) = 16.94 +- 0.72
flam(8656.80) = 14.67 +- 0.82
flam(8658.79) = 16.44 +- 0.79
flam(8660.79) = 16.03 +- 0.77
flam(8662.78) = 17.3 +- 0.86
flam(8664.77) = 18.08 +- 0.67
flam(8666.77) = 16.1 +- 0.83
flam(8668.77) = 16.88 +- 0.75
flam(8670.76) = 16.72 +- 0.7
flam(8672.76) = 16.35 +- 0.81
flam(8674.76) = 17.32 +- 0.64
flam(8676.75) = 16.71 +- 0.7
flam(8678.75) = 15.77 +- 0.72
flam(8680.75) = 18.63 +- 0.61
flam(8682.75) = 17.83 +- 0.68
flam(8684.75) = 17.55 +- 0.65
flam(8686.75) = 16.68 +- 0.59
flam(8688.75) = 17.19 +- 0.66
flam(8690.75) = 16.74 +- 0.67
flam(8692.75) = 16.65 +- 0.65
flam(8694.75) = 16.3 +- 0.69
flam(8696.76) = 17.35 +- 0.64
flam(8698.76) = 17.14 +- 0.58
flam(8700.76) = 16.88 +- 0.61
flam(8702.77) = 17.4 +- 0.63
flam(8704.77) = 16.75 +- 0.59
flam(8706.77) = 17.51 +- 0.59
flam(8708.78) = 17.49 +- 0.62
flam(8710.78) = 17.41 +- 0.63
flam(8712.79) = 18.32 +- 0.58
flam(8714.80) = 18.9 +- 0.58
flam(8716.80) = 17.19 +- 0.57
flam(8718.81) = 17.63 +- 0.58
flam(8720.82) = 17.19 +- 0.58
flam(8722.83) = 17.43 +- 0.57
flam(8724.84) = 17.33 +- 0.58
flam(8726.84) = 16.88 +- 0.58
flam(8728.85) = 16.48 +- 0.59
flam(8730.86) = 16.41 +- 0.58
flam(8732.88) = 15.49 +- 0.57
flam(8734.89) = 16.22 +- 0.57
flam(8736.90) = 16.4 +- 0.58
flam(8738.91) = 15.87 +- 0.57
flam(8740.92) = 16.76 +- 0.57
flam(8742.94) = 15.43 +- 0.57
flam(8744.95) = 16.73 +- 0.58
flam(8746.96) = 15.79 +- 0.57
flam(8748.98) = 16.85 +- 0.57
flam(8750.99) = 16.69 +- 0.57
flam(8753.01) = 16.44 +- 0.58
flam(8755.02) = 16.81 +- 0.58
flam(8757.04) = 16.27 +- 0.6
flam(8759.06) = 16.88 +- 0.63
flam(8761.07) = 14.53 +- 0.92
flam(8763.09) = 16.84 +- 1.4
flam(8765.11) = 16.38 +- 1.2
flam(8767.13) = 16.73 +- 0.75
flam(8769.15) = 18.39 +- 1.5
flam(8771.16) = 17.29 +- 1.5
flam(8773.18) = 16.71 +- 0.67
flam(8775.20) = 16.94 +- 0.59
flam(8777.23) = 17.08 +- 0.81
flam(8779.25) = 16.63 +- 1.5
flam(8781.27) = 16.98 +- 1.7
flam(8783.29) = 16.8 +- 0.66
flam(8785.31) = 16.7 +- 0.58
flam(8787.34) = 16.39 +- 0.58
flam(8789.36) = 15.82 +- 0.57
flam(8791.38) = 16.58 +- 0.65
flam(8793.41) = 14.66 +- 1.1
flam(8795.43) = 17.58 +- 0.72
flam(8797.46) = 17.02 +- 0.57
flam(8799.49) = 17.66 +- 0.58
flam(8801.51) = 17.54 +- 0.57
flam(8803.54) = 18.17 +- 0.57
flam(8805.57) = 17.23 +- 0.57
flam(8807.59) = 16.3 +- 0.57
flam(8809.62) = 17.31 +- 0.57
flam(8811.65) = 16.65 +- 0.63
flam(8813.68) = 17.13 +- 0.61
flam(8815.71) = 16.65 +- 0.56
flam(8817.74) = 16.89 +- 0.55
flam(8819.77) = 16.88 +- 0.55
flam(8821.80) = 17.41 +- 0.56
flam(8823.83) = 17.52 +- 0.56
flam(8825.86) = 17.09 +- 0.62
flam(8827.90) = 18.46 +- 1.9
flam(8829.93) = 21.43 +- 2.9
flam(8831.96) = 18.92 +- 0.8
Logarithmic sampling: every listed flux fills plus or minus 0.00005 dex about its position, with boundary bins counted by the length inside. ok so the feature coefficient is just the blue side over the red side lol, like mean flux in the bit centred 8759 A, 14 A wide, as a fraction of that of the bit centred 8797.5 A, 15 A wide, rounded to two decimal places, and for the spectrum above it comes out 0.96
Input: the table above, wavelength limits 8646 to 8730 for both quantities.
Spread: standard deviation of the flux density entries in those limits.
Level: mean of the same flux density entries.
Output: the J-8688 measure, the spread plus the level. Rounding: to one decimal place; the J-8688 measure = 17.9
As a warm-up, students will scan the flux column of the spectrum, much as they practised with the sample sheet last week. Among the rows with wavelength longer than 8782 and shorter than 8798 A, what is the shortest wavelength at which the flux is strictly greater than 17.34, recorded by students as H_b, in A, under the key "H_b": 8795.43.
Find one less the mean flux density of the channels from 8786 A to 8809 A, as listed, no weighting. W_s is -15.8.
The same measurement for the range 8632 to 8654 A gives -16.6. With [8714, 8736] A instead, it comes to -16.0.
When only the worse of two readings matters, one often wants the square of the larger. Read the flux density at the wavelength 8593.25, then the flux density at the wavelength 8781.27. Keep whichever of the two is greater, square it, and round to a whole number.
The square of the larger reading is 306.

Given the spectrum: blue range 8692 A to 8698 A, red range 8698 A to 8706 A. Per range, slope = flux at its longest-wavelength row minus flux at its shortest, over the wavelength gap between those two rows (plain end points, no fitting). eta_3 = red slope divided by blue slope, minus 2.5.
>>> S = -2.9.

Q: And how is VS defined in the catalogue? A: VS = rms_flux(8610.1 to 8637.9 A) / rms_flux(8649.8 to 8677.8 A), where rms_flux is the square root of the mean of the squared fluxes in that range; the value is 1.04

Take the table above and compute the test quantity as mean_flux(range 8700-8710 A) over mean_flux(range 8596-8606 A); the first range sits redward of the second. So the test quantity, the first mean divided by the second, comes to 0.99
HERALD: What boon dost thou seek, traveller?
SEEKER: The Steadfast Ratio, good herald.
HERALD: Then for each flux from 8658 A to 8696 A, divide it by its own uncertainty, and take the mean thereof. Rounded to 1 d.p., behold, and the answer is 24.2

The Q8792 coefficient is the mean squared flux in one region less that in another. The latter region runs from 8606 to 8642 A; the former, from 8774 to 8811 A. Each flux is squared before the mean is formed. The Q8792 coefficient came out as -22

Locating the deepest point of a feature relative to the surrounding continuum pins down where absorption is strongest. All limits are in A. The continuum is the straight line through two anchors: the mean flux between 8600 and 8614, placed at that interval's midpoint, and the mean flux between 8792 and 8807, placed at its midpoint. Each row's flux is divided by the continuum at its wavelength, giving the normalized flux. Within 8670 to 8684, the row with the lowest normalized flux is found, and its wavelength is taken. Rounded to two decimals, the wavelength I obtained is 8678.75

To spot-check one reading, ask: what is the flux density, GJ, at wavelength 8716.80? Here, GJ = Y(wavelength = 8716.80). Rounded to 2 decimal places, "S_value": 17.19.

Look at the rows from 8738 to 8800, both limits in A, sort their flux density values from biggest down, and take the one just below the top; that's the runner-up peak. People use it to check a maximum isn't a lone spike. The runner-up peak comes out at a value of 17.66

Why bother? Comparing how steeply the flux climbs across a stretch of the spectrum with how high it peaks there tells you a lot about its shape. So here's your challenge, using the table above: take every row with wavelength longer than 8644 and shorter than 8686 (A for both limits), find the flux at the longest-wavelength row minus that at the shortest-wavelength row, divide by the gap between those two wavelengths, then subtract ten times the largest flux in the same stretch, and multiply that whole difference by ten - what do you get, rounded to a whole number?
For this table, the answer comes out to -1863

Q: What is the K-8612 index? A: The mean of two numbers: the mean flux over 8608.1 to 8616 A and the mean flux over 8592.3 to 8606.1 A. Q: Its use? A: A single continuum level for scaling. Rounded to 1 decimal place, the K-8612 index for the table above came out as 17.3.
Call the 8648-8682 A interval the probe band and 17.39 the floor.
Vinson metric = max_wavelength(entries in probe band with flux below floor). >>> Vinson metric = 8678.75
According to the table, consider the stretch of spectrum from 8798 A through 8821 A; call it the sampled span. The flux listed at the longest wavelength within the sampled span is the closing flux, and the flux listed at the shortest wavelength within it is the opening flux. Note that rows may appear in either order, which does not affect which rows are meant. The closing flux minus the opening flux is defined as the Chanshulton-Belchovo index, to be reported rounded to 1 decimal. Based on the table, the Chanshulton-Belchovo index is -0.8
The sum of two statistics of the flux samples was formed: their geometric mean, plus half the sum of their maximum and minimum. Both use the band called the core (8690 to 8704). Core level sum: 33.8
